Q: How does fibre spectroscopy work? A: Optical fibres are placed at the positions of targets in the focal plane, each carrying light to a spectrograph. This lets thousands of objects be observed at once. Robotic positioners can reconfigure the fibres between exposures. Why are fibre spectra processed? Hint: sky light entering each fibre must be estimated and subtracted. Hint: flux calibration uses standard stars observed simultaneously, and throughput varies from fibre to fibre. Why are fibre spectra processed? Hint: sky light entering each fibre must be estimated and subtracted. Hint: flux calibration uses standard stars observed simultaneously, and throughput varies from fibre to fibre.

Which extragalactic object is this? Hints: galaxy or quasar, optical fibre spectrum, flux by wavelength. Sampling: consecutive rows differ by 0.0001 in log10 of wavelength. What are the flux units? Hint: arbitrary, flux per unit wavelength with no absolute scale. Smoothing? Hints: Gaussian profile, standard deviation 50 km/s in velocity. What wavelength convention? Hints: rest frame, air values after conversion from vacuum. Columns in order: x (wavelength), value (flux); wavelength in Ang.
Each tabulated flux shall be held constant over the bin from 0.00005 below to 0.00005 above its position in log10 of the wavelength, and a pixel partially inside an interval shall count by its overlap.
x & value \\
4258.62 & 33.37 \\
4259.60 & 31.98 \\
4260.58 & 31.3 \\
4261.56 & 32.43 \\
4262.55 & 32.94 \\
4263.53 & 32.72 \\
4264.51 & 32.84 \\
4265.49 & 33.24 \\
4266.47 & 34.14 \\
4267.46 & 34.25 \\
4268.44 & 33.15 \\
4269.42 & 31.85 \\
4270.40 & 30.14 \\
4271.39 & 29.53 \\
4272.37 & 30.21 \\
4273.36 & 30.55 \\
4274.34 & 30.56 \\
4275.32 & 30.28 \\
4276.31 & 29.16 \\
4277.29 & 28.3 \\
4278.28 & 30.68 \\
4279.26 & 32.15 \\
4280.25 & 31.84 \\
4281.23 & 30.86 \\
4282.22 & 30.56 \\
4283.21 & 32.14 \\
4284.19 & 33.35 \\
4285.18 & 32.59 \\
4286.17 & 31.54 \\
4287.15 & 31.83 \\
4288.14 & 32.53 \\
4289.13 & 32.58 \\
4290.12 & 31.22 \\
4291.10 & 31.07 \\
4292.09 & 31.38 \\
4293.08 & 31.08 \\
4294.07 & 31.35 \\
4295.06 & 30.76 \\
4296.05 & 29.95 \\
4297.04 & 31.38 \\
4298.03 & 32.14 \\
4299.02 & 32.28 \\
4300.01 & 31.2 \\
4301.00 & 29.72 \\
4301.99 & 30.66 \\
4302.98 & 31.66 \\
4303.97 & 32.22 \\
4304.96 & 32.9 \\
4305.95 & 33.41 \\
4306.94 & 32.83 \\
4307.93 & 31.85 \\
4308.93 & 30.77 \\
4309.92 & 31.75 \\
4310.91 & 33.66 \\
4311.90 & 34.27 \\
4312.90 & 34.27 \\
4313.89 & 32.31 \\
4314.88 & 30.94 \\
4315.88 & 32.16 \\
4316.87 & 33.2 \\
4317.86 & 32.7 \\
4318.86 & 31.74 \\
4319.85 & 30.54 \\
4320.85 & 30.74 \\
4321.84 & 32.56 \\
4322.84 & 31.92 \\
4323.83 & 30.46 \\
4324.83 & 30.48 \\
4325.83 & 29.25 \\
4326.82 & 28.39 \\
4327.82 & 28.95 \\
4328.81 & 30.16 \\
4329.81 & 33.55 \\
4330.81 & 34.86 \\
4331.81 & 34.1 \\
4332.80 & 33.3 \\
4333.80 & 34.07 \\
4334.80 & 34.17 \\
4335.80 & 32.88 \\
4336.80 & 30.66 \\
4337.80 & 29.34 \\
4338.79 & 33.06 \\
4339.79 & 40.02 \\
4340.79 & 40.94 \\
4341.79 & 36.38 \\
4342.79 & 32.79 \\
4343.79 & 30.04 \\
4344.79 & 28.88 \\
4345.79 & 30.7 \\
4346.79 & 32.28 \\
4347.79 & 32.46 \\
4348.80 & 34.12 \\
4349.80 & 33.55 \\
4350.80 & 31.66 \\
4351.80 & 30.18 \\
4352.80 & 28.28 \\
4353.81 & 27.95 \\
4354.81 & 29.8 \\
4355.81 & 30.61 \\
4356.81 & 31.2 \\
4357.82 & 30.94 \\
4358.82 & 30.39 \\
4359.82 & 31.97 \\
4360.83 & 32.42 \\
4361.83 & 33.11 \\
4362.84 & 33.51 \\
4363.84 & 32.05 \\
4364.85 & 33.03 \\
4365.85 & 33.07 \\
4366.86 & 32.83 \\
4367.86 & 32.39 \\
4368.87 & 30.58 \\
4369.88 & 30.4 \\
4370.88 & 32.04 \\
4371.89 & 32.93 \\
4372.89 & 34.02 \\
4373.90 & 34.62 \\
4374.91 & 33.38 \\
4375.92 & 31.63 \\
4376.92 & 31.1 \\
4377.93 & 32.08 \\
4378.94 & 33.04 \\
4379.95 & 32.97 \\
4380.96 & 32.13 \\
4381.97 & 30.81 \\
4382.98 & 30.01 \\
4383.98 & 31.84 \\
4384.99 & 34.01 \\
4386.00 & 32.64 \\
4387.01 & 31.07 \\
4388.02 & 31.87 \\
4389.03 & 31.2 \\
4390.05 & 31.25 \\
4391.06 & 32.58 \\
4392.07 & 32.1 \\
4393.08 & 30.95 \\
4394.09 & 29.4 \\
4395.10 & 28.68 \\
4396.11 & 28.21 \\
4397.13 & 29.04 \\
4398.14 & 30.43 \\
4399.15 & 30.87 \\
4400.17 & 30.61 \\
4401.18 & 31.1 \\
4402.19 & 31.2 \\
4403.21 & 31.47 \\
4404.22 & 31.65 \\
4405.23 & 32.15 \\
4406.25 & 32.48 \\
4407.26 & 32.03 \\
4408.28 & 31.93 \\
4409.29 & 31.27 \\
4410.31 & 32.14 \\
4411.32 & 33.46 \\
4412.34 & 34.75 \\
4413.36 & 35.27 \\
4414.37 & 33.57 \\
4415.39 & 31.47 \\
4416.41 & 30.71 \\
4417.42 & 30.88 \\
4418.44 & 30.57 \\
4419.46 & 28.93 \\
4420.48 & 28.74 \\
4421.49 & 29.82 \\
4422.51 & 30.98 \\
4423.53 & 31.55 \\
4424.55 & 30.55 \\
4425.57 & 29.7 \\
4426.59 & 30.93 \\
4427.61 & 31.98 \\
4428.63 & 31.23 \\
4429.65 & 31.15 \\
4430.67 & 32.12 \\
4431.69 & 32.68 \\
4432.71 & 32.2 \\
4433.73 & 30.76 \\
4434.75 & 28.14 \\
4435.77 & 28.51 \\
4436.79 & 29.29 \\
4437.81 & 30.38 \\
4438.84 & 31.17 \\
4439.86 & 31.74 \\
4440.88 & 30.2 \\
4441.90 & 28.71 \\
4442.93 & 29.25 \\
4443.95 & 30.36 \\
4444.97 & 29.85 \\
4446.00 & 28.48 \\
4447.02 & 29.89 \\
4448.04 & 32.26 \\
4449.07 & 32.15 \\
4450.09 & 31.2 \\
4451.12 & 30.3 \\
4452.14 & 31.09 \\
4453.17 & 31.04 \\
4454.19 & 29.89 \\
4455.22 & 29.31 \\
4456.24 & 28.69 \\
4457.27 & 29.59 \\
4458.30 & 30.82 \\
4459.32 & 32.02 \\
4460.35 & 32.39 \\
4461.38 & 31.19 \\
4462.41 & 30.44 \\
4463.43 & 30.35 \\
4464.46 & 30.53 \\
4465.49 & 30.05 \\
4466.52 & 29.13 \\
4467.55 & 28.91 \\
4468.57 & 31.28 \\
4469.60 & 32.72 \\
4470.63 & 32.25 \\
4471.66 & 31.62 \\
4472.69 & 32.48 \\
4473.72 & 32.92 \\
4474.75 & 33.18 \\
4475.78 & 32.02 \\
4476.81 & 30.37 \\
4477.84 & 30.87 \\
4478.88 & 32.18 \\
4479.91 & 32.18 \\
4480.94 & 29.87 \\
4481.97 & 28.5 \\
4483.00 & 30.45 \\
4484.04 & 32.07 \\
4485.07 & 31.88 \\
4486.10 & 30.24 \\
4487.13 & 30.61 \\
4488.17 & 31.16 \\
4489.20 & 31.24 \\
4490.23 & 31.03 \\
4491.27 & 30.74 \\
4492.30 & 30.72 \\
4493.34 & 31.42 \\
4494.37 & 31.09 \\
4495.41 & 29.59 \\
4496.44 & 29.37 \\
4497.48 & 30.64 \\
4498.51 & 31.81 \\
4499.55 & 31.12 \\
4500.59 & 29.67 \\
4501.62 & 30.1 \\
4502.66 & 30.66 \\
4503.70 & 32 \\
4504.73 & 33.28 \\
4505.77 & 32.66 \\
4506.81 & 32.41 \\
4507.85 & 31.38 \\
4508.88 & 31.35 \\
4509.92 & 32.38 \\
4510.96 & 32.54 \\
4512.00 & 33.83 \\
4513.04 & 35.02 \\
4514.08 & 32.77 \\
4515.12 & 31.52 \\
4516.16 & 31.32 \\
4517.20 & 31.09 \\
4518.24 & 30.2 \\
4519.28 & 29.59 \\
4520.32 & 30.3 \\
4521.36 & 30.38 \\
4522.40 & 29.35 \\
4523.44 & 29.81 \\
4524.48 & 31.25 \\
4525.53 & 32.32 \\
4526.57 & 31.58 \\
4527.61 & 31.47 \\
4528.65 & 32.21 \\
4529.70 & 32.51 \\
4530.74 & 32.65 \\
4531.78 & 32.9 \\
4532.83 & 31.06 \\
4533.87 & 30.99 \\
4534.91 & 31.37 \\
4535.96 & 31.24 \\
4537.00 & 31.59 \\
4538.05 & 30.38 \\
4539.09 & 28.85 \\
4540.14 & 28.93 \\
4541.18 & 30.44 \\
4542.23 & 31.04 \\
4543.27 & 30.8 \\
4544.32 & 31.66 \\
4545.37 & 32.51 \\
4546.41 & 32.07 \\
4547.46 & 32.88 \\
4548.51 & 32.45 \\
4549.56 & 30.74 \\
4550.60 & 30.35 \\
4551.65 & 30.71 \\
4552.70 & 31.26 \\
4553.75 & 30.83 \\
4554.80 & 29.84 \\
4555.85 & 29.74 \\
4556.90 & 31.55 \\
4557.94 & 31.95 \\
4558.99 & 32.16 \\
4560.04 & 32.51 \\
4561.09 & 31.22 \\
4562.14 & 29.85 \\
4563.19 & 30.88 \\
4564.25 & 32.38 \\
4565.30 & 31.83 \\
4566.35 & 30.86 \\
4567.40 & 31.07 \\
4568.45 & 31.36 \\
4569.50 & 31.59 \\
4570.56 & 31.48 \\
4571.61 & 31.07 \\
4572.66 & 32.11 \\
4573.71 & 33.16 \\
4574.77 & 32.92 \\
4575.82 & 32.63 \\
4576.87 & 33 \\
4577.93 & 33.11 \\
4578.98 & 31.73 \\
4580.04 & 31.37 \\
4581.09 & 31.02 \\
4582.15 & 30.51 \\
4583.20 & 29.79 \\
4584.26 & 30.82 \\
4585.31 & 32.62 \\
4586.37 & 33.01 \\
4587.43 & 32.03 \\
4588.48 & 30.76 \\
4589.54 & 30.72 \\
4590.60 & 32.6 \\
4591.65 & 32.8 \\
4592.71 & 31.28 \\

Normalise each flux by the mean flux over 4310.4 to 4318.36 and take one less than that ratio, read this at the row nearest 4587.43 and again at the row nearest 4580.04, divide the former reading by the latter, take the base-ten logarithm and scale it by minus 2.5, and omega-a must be 0.59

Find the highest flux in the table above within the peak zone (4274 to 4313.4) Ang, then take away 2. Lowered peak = 32.3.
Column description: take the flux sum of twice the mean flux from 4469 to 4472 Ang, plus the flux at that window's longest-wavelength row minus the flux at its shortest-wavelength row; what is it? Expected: 63.3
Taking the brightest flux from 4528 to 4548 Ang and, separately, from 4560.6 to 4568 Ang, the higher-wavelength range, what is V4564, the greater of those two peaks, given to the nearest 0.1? 32.9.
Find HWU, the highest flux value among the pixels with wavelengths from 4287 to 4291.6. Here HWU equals 32.58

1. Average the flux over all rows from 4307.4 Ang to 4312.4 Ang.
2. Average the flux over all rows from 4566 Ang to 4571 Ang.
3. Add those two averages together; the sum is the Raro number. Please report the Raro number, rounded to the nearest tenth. 63.7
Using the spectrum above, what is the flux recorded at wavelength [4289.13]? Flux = 32.58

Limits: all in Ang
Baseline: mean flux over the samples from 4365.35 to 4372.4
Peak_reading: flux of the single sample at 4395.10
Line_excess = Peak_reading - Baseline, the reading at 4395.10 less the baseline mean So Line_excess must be -3.4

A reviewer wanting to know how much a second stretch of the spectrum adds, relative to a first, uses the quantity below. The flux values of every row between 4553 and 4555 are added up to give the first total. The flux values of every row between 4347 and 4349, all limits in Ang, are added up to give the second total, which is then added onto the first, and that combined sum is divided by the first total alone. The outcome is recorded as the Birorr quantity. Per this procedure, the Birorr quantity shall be 2.10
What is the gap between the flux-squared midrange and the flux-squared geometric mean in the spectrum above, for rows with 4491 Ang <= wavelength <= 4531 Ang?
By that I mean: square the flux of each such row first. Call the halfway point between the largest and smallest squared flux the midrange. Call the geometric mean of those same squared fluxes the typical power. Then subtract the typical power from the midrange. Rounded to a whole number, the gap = 60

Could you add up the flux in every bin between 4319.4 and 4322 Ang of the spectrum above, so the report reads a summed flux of 94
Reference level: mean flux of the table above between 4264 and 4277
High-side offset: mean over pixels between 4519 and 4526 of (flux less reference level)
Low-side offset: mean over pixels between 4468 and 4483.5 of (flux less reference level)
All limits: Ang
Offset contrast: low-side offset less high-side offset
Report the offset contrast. 1.1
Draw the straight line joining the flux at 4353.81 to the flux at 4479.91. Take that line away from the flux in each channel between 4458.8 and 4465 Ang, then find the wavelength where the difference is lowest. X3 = 4463.43 Ang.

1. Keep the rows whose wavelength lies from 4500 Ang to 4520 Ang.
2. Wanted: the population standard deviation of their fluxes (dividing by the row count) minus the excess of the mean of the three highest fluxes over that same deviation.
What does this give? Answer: -31.3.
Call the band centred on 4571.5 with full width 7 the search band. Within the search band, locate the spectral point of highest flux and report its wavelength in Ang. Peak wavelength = 4573.71 Ang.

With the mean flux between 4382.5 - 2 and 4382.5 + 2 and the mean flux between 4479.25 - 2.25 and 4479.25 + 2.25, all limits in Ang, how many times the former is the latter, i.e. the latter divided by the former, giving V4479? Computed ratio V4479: 1.00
